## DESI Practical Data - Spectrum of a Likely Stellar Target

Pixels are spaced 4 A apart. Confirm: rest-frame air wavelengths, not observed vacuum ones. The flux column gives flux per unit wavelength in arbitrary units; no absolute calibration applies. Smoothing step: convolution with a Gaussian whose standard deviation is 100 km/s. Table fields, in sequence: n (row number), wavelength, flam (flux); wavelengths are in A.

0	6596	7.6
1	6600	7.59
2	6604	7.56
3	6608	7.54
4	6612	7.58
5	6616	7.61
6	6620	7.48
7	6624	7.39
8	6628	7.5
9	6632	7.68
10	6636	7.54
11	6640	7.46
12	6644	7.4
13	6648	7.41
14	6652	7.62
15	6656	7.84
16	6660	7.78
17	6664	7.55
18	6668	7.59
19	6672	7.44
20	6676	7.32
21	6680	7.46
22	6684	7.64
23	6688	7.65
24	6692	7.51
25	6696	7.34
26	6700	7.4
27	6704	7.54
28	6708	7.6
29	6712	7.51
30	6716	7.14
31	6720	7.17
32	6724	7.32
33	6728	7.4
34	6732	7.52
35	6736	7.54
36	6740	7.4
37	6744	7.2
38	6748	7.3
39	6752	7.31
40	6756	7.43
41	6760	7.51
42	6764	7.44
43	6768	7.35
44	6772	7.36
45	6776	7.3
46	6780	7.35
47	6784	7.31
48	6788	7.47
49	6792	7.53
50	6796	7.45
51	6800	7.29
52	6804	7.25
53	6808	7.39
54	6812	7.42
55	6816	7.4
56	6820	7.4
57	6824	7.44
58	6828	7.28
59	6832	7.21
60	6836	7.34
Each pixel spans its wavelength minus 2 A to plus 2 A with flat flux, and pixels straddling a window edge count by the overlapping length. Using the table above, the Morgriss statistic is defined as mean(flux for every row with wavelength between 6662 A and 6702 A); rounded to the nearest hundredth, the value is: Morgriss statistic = 7.49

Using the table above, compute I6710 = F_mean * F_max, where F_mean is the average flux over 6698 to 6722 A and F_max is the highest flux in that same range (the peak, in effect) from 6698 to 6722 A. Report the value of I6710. 56.2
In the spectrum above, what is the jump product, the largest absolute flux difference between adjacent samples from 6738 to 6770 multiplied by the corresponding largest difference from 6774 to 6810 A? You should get 0.032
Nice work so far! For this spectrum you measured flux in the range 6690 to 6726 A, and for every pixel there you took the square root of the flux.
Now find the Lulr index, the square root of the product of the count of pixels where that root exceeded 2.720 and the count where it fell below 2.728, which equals 5.0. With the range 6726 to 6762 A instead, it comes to 6.0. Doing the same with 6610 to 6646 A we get 4.0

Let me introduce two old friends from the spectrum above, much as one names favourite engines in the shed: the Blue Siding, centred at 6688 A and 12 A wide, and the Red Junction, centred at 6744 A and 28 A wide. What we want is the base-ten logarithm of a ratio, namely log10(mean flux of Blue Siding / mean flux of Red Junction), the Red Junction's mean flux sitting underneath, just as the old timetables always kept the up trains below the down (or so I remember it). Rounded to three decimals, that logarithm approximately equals 0.012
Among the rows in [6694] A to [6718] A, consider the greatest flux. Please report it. 7.6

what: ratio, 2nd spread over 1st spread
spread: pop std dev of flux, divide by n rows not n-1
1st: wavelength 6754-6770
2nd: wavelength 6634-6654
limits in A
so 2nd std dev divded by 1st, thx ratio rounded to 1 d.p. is 1.5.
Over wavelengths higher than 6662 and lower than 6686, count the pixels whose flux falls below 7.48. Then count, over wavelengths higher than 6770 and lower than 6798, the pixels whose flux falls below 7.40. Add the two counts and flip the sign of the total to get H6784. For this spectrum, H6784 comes -7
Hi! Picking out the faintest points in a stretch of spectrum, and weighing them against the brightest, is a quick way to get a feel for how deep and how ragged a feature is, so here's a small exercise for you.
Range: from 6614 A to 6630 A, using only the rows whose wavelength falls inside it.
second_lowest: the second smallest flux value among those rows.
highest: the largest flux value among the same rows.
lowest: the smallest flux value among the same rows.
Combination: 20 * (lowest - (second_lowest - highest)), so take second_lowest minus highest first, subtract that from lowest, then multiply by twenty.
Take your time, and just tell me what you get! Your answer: 150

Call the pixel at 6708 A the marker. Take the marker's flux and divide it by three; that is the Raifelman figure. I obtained 2.53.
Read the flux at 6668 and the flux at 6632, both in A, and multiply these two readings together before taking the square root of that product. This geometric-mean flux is 7.63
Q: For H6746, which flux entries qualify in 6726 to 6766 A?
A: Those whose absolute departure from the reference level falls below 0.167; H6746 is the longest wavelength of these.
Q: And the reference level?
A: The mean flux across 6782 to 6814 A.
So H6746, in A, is 6764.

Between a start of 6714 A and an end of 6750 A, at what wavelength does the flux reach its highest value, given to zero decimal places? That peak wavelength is 6736 A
